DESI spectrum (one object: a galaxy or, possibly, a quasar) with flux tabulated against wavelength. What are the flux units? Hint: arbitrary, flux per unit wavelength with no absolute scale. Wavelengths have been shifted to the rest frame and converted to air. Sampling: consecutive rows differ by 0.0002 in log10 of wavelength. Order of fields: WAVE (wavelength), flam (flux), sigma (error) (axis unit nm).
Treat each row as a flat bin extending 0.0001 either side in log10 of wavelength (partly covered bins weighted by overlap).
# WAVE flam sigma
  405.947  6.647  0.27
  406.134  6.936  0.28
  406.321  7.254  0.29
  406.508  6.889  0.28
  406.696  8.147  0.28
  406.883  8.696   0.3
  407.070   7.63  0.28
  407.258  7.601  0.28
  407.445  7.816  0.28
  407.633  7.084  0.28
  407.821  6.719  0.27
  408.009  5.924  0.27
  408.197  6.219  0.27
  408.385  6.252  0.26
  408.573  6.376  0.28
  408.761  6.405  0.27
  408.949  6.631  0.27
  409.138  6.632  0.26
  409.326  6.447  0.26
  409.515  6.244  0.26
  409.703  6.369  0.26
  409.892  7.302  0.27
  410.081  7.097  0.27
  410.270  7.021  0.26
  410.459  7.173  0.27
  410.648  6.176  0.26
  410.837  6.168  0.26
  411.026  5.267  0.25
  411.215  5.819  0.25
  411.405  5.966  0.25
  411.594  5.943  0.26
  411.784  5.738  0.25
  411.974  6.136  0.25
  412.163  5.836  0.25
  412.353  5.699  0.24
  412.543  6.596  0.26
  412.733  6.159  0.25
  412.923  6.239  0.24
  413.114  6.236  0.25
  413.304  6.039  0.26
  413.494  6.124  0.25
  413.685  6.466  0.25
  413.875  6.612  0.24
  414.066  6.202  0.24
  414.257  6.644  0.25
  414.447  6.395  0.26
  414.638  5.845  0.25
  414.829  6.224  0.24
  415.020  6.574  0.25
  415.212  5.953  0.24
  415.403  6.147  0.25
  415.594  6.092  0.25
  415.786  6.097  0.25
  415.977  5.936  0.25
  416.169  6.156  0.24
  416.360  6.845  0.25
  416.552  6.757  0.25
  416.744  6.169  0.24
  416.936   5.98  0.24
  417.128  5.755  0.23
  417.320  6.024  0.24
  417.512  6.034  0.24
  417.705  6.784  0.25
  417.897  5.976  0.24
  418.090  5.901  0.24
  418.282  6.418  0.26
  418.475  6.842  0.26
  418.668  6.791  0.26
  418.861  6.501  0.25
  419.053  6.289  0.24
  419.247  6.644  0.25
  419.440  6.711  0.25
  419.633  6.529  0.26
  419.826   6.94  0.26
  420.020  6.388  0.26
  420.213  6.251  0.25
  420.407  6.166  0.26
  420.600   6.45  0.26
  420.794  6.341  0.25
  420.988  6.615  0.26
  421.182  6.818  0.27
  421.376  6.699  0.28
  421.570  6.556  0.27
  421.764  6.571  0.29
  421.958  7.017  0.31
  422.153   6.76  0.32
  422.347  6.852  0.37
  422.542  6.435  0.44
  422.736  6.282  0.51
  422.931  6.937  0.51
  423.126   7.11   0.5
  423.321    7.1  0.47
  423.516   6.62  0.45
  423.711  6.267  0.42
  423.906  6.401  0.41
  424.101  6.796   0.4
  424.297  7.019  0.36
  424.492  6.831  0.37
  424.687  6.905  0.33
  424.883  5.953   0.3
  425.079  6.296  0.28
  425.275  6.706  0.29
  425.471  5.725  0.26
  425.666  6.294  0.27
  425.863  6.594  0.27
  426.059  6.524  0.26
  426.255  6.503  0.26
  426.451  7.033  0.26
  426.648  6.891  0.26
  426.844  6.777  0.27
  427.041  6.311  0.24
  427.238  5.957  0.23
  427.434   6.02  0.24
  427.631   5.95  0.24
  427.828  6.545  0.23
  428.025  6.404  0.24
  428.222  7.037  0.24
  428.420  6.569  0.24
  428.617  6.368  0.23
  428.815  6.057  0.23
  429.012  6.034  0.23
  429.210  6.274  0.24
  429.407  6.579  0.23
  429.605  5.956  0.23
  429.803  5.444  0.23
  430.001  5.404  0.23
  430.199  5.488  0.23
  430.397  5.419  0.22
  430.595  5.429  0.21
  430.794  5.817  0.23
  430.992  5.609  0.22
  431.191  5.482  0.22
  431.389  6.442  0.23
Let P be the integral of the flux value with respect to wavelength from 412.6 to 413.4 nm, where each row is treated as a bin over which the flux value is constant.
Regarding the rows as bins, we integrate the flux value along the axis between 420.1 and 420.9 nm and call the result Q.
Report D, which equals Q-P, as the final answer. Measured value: 0.10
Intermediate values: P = 5.0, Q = 5.05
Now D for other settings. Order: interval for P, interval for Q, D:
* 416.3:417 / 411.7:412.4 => -0.40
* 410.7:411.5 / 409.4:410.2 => 0.74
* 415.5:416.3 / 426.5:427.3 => 0.34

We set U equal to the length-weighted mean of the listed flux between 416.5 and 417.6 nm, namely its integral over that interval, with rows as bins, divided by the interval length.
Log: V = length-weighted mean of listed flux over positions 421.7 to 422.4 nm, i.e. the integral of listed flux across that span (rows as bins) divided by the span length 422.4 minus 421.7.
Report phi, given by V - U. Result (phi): 0.7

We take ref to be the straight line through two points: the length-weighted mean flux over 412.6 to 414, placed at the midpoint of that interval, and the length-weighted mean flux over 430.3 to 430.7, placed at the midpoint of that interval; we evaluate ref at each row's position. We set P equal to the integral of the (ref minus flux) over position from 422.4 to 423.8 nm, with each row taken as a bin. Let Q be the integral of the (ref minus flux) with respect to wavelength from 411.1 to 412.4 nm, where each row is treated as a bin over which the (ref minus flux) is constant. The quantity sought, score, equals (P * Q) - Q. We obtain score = -1.4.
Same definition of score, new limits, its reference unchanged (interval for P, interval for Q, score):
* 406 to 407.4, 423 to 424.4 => 3.3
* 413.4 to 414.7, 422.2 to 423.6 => 1.5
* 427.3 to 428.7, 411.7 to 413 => -0.8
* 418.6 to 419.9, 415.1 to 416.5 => 0.1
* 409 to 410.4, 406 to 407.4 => 1.9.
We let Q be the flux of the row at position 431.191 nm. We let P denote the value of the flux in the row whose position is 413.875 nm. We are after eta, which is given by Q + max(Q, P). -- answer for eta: 12.1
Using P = 6.612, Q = 5.482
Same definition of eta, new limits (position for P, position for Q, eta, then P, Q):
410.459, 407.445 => 15.6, 7.173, 7.816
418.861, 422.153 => 13.5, 6.501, 6.76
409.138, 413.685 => 13.1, 6.632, 6.466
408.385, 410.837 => 12.4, 6.252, 6.168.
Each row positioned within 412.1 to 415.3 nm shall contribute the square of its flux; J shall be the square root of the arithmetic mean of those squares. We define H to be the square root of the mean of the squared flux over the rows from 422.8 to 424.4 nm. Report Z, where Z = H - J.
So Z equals 0.56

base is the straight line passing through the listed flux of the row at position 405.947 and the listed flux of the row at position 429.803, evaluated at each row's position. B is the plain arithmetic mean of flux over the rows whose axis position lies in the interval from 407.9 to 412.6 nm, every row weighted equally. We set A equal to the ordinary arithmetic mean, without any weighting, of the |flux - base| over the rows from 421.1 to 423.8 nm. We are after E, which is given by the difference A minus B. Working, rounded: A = 0.9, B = 6.30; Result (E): -5.40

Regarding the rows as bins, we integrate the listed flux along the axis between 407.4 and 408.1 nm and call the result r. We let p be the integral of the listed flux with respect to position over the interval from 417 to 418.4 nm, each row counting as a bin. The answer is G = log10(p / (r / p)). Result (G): 1.2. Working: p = 9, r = 4.8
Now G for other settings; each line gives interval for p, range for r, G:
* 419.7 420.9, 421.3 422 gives 1.1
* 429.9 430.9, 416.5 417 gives 1.0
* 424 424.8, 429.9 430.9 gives 0.7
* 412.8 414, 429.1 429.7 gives 1.2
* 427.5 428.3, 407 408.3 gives 0.5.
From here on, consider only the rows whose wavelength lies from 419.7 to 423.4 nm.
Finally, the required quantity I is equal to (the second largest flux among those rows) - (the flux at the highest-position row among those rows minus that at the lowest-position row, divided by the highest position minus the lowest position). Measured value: 7.05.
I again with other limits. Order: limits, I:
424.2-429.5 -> 7.12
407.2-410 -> 7.71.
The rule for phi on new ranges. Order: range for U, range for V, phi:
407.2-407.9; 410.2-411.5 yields -1.1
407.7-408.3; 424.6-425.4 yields 0.1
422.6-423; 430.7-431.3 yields -0.9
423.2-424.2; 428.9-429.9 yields -0.6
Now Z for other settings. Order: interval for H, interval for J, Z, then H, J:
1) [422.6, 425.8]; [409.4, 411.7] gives 0.18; 6.59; 6.41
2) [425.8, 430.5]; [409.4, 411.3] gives -0.22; 6.27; 6.49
